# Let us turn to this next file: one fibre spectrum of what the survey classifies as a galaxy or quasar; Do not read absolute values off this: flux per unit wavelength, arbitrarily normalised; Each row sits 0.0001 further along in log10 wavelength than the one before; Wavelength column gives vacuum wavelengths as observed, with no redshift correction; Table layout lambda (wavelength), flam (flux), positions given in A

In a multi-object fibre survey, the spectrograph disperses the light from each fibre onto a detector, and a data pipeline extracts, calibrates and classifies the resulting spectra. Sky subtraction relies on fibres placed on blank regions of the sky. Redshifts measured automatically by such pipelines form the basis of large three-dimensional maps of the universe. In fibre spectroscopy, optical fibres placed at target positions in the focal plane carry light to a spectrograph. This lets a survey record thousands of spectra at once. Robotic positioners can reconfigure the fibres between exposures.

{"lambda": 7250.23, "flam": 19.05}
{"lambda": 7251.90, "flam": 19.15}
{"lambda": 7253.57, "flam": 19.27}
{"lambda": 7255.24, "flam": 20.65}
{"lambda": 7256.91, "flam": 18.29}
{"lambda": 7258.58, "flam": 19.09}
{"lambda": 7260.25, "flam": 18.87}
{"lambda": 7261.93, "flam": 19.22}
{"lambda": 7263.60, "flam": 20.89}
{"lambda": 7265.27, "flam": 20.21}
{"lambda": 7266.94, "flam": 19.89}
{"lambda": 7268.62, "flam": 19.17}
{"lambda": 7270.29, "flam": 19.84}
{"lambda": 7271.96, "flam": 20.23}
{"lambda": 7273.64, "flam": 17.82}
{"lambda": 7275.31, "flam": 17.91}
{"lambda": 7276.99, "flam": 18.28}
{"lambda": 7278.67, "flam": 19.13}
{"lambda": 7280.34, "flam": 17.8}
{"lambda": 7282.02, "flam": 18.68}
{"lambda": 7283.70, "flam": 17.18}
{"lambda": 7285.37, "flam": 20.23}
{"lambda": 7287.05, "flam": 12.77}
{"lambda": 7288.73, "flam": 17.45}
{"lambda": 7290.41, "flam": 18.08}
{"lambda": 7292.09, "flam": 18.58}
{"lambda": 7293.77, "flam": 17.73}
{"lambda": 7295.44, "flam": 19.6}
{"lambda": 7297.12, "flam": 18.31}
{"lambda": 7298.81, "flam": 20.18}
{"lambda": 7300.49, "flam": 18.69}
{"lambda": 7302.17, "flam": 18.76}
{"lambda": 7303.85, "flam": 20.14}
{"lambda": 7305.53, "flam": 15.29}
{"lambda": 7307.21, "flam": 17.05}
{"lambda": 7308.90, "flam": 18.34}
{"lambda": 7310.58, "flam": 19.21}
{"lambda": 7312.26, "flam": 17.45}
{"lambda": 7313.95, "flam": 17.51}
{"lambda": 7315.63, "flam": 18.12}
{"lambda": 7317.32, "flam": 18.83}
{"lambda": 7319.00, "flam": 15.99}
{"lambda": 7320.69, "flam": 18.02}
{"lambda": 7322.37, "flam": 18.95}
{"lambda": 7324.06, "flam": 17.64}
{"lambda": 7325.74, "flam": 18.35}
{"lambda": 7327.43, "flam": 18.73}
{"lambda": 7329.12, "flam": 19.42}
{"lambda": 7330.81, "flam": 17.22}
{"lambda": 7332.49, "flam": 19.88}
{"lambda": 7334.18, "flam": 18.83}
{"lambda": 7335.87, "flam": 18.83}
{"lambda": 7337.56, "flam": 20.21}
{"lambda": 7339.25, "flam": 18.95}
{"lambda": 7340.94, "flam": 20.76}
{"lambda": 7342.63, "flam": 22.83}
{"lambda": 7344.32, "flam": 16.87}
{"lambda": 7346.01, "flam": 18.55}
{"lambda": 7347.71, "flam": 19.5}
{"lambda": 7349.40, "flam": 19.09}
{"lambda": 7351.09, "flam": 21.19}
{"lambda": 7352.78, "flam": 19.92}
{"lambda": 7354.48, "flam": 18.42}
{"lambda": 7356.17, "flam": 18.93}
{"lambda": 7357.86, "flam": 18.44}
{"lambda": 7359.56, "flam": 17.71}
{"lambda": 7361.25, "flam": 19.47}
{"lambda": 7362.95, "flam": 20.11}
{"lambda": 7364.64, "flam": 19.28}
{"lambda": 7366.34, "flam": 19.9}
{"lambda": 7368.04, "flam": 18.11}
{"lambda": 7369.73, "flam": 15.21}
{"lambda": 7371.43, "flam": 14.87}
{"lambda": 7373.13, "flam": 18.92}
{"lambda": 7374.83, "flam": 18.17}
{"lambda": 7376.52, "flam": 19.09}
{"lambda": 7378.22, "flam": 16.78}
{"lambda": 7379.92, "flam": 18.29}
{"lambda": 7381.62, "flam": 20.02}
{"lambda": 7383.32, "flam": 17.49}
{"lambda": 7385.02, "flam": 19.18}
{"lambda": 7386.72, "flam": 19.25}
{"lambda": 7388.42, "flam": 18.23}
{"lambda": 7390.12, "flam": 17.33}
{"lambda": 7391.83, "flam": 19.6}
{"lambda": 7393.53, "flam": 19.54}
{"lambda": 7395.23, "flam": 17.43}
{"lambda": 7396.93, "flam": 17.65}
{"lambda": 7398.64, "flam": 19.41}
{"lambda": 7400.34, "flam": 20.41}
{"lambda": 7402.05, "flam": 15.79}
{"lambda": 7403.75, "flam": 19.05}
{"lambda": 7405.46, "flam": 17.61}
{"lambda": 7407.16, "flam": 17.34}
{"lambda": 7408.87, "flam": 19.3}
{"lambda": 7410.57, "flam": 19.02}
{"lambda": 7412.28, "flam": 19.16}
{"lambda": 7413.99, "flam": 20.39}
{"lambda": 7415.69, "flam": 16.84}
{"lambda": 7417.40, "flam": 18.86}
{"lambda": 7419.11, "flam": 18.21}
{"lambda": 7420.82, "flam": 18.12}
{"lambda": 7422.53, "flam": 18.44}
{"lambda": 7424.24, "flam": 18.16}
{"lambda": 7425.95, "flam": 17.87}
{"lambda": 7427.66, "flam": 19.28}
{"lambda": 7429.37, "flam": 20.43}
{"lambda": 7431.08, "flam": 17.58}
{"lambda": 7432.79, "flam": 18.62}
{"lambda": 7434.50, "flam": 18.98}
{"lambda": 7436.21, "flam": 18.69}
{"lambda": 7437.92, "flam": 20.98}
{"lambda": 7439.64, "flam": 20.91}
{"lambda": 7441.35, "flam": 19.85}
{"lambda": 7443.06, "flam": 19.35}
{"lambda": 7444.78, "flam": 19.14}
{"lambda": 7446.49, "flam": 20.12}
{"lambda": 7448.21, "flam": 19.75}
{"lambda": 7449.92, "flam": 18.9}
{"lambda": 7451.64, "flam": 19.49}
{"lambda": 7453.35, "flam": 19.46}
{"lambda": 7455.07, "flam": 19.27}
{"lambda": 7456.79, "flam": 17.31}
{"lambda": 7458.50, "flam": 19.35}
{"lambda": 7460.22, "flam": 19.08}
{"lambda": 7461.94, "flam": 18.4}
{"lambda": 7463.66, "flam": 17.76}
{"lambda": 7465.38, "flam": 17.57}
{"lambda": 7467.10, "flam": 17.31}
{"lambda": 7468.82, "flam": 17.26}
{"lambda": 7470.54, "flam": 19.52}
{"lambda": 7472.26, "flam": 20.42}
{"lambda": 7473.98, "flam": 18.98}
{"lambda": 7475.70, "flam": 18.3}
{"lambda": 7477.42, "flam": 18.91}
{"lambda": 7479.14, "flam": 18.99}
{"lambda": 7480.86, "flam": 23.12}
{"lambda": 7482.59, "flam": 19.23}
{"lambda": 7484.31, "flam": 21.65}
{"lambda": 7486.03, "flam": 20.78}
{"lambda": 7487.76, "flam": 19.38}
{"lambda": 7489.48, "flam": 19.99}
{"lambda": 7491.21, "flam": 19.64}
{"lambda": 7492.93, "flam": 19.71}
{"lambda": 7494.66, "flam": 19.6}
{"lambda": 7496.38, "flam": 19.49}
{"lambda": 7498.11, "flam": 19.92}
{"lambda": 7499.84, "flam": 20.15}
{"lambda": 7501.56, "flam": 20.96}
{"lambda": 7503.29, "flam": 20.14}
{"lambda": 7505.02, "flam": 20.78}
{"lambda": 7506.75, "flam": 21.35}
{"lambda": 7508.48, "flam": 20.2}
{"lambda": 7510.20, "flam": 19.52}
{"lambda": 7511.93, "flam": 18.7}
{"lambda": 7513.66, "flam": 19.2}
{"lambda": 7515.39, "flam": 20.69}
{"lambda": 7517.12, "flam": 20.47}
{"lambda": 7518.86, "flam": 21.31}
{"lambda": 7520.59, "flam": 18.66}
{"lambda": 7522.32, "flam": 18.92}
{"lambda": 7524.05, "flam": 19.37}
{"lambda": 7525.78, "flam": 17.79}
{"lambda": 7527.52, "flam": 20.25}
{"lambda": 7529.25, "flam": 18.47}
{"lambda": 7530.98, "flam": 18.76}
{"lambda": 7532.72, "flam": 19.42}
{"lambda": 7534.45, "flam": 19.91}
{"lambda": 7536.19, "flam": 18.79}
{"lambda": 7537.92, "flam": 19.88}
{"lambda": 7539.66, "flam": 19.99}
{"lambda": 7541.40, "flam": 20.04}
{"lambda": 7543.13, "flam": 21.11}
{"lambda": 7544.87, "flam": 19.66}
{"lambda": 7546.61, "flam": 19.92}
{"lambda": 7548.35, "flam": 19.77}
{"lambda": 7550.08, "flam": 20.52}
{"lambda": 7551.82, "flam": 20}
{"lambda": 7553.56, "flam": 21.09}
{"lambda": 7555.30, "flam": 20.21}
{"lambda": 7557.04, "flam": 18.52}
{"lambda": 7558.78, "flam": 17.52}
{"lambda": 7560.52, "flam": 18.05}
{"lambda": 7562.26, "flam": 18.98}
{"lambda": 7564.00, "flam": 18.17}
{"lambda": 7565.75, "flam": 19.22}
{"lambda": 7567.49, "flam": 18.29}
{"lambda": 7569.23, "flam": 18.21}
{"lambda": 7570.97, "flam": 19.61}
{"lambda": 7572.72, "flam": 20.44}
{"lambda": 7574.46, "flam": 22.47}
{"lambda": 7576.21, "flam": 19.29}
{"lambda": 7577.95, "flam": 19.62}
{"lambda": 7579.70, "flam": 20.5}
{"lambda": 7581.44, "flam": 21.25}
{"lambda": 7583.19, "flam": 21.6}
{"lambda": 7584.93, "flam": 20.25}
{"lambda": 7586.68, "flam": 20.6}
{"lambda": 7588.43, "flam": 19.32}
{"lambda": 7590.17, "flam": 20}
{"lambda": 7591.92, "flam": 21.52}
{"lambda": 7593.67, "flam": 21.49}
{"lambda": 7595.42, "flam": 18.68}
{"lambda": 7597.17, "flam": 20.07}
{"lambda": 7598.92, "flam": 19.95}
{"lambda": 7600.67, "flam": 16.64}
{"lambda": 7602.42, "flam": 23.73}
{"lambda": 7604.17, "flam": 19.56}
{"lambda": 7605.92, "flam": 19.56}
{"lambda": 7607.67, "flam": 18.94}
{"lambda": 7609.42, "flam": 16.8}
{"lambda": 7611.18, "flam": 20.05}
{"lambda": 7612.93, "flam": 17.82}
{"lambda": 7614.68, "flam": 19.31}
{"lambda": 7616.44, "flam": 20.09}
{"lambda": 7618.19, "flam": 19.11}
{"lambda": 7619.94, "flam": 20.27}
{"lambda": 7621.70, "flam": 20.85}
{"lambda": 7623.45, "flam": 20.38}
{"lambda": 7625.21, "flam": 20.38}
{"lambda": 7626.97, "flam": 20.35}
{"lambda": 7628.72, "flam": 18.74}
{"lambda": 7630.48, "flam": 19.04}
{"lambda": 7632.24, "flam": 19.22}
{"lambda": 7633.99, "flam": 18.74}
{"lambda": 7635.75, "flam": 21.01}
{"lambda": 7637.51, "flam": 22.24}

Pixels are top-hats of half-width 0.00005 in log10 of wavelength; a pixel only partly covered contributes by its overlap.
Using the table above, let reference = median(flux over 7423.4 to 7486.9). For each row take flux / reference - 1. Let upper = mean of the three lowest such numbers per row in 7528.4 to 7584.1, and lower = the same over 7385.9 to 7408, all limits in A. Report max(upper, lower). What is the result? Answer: -0.06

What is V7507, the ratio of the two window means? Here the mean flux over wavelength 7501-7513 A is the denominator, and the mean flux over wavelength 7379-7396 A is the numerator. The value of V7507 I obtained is 0.92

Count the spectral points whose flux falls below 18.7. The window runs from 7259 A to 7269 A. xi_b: 0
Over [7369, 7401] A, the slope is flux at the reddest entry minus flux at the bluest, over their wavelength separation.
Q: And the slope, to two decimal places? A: 0.17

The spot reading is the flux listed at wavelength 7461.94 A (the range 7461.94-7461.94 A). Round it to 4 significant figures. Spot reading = 18.40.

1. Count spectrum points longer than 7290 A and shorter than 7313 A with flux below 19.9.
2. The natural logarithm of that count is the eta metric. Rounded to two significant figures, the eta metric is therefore 2.5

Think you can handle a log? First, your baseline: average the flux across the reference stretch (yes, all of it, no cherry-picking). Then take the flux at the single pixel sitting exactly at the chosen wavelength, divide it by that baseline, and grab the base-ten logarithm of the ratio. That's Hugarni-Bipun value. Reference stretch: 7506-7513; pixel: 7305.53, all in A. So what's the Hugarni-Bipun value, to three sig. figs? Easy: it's -0.115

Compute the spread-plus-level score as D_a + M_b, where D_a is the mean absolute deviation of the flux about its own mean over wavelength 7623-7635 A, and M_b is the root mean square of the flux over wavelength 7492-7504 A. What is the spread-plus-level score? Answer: 20.7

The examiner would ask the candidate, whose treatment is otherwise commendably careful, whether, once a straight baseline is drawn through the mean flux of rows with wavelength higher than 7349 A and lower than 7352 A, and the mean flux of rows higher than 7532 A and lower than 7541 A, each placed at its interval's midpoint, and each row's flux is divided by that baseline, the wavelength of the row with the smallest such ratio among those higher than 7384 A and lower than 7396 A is 7390.12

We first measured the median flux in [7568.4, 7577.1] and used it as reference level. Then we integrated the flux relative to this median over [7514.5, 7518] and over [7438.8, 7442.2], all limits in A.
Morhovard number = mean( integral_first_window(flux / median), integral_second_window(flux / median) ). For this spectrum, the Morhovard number 3.60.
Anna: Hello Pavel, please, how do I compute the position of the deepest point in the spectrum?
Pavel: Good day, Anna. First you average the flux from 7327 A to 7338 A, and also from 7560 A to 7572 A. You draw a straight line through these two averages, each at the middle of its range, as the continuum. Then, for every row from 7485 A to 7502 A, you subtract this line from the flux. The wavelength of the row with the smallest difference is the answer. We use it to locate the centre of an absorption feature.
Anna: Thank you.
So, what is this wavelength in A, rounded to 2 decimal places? 7487.76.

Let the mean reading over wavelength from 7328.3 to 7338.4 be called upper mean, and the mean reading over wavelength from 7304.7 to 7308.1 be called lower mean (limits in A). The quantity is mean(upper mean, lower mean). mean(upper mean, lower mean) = 17.6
